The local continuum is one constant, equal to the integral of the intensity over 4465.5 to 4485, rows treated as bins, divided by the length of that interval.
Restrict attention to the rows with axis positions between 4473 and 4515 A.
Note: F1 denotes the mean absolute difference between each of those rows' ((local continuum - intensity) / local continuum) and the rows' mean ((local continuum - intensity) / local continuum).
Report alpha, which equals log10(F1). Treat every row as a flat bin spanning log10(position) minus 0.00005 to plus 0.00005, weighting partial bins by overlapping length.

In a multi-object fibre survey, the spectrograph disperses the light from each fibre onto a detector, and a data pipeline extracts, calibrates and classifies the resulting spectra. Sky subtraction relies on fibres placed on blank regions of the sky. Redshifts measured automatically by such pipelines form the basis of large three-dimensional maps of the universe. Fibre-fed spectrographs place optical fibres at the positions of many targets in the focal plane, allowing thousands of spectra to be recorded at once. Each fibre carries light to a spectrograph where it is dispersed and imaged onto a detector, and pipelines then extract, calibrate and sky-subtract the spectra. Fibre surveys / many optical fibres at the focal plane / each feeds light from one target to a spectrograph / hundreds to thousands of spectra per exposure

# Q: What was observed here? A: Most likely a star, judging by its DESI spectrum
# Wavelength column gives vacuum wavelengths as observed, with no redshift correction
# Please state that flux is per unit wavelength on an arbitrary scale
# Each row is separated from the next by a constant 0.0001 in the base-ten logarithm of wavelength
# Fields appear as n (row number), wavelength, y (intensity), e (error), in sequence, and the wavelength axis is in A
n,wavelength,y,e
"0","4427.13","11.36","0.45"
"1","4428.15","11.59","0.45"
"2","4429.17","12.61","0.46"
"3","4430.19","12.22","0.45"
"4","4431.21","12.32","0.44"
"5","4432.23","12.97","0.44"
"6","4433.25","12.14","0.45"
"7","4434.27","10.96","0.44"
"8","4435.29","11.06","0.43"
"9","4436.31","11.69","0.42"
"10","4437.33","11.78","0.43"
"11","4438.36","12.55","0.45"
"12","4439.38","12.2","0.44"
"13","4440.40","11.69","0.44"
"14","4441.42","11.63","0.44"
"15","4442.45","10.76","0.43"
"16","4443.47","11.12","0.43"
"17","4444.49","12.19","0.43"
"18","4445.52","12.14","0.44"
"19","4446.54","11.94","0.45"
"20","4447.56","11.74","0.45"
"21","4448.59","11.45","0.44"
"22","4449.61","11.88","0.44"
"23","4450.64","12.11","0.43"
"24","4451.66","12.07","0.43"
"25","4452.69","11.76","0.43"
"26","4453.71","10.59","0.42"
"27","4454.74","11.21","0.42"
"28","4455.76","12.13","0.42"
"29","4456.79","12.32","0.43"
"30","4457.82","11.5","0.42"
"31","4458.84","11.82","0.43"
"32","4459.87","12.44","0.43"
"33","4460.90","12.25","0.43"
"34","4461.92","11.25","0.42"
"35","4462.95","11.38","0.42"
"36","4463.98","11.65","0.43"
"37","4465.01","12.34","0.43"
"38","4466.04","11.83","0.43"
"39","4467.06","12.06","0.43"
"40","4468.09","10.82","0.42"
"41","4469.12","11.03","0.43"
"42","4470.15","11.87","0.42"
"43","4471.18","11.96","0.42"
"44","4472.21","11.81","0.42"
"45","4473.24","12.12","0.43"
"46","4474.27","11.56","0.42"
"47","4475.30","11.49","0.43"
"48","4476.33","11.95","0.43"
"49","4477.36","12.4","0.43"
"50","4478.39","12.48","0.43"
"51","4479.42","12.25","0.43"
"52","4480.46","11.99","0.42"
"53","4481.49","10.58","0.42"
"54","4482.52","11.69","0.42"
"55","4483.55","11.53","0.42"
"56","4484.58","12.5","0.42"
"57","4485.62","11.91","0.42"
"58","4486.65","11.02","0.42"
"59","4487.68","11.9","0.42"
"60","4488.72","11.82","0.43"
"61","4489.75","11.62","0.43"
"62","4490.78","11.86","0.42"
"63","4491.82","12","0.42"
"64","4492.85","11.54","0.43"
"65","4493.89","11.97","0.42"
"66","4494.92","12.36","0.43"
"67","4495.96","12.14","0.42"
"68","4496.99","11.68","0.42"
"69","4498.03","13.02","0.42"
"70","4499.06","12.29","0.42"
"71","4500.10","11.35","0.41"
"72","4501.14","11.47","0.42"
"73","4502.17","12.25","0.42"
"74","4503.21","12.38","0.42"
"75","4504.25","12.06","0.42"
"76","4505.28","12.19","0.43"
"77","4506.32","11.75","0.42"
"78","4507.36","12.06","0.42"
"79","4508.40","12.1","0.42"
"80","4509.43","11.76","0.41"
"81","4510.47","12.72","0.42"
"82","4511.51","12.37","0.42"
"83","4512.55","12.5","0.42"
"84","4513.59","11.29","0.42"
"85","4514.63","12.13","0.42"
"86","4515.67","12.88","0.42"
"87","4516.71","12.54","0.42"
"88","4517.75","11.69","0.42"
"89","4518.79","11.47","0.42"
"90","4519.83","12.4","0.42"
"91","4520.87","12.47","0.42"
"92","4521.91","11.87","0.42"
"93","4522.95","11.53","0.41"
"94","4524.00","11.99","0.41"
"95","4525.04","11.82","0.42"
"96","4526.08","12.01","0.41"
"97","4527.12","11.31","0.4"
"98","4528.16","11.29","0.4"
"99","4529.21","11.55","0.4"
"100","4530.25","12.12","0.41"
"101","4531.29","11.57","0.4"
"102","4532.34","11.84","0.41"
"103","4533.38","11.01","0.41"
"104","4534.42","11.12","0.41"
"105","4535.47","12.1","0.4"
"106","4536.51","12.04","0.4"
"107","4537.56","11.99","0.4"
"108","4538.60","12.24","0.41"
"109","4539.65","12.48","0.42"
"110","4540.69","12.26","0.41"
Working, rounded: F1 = 0.030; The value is -1.52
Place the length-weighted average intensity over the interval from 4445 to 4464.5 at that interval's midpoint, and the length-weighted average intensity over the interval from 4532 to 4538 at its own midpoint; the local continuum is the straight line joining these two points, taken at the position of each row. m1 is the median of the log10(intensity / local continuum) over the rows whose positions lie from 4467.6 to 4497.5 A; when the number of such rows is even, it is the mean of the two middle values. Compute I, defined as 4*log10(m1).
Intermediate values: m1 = 0.005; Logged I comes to -9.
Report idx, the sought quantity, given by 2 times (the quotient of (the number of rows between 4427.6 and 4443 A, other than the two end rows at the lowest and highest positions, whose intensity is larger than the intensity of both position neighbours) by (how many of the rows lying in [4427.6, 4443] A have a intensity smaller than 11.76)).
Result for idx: 0.86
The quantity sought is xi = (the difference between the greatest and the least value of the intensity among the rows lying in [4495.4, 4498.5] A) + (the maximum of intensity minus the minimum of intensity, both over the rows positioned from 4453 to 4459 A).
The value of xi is 3.1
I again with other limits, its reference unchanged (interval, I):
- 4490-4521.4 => -7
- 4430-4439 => -8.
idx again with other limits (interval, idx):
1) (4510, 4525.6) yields 2.00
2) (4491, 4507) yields 1.60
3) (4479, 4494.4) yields 1.33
